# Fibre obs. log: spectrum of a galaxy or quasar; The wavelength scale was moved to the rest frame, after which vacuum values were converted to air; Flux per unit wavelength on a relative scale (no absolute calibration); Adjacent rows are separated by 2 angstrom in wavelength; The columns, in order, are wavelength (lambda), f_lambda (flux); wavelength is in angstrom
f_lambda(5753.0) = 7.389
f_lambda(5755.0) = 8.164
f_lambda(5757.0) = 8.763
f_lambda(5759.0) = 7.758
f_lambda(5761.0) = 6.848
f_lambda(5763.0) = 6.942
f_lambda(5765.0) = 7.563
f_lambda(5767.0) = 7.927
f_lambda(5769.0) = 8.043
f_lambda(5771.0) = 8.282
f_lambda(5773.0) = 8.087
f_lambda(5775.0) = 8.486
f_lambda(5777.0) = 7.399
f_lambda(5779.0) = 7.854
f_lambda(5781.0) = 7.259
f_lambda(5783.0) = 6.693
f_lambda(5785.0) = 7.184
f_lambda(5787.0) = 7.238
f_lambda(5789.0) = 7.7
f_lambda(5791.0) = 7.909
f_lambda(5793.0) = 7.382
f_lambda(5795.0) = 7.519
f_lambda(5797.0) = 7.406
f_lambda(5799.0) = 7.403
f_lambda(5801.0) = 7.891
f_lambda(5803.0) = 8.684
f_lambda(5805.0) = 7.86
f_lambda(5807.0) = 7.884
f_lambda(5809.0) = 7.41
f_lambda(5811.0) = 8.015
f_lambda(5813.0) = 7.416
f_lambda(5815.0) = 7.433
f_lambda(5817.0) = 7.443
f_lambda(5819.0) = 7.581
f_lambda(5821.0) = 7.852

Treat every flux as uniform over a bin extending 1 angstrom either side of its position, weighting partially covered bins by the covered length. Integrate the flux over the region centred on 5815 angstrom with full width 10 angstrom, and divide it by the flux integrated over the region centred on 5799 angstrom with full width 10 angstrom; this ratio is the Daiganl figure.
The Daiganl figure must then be 0.97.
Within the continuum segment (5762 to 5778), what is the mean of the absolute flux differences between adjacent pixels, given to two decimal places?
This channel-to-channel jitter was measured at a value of 0.43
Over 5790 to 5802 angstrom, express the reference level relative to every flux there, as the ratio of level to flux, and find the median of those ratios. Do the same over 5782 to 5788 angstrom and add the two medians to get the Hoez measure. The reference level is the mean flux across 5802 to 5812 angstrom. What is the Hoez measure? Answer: 2.18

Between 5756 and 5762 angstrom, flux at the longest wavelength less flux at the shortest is -1.9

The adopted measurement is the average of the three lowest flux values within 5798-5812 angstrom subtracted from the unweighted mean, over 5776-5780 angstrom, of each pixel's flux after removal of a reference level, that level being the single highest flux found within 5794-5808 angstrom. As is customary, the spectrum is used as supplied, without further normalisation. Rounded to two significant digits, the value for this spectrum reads -8.6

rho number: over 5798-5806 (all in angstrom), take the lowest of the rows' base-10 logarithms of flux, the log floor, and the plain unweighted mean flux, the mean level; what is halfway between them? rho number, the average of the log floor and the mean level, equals 4.41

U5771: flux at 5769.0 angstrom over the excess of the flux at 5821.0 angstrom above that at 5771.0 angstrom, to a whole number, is -19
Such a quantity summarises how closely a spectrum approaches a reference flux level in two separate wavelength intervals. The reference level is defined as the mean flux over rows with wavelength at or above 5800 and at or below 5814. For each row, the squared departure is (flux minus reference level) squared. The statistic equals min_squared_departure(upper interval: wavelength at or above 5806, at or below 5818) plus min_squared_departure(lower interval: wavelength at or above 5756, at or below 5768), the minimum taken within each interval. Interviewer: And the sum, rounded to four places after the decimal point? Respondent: 0.0022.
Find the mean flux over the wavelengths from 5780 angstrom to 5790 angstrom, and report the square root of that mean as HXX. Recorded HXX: 2.686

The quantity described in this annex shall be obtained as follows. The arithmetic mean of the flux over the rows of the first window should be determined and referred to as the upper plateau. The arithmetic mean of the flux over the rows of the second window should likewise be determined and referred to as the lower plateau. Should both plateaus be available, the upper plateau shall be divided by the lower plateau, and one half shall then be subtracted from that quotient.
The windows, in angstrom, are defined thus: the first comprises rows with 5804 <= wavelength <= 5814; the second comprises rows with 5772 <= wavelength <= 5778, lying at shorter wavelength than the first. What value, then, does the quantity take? 0.466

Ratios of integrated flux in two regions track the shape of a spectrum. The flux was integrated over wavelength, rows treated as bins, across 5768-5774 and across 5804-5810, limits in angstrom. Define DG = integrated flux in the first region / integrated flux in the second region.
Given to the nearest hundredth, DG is 1.05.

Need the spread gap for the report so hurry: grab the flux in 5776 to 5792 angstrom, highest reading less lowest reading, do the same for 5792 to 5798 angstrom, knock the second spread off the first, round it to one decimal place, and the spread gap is 1.1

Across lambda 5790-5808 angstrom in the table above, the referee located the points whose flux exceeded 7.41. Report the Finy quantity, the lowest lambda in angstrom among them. 5791.0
